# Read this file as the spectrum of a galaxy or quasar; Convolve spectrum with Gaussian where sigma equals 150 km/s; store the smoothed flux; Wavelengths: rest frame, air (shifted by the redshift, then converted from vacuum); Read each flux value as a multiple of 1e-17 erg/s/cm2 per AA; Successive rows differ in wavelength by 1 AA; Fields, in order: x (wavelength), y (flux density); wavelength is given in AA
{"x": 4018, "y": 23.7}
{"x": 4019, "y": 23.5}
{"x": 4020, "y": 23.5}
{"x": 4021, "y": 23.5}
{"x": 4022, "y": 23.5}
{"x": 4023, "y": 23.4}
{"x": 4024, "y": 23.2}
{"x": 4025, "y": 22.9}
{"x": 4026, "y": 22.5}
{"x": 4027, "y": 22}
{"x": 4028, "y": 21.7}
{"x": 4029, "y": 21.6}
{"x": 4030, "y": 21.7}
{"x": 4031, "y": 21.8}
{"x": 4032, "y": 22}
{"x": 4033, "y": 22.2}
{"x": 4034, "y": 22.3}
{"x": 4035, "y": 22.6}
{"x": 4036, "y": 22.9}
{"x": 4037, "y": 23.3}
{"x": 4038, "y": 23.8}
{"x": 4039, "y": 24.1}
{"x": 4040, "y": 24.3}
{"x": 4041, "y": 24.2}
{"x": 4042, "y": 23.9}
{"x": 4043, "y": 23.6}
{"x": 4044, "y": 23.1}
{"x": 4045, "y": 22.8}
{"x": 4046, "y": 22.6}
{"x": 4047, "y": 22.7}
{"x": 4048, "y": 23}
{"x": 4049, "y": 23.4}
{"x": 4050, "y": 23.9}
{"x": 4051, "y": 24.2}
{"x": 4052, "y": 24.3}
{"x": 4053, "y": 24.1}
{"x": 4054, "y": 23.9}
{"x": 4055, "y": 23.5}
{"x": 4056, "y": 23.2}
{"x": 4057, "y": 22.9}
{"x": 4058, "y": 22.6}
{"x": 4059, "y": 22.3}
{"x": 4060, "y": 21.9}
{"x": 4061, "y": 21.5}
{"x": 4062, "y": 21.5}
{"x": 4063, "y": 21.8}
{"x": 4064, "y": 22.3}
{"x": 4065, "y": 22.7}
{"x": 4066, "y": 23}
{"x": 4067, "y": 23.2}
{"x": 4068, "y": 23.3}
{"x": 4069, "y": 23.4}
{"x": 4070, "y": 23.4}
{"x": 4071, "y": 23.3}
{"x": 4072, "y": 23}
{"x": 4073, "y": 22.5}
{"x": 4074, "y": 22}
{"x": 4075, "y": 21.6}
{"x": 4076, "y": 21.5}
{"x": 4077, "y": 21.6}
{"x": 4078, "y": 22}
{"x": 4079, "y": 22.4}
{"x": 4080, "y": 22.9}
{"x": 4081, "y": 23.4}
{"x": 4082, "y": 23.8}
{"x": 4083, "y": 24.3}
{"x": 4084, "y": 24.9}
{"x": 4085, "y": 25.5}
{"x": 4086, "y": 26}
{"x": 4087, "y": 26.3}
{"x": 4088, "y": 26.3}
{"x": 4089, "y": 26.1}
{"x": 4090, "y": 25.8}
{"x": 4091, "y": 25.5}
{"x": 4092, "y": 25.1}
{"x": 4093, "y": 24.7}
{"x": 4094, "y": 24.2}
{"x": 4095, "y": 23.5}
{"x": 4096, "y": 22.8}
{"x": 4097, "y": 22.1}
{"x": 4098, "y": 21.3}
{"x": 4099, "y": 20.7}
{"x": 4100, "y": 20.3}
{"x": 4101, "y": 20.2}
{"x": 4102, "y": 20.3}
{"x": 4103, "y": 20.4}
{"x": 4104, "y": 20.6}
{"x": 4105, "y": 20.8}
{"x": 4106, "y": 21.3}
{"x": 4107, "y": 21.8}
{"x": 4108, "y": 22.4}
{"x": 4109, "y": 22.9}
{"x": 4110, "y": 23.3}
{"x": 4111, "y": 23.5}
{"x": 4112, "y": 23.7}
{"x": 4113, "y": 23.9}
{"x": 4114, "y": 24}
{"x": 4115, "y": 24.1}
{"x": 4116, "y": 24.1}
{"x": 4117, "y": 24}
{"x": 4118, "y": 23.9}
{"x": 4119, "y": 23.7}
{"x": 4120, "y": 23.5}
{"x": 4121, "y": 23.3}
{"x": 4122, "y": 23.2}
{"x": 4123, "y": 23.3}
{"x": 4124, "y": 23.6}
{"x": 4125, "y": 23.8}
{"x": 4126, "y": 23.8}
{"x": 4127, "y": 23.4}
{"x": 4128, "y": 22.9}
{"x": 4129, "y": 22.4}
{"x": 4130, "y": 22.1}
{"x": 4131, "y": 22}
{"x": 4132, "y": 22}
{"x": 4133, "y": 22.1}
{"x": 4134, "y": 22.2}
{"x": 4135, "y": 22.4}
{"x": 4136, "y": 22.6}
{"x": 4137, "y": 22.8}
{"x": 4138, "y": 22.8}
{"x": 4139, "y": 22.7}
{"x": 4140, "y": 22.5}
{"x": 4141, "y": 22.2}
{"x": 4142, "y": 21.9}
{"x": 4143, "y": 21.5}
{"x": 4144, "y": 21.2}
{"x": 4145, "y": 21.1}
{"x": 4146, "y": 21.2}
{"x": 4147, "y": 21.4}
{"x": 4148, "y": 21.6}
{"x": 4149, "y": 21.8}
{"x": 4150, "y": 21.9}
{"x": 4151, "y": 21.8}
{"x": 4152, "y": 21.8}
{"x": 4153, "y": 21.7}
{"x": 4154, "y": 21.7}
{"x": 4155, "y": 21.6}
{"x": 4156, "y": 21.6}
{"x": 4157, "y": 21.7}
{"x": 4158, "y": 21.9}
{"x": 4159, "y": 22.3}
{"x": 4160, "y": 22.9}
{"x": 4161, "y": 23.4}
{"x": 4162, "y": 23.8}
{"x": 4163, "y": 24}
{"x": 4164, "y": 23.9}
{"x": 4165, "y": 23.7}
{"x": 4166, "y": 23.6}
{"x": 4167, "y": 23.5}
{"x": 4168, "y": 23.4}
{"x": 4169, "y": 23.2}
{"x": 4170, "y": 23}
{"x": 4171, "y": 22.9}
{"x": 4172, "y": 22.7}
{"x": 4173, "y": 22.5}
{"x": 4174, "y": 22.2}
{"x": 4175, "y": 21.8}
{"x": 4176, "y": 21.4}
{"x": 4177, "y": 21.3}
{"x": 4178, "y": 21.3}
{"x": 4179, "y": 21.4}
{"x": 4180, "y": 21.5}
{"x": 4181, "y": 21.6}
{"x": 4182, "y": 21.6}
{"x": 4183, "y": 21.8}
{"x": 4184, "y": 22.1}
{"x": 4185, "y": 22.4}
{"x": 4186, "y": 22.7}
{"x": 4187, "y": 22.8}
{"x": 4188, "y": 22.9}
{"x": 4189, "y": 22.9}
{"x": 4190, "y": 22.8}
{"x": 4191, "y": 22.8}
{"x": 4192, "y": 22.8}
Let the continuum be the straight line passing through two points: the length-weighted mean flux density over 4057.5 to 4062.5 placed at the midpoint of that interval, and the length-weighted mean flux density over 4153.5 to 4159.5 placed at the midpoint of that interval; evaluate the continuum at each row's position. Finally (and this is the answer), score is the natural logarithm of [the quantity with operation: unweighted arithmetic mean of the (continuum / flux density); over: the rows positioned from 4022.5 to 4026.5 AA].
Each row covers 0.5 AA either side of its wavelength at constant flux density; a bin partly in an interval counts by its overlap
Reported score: -0.04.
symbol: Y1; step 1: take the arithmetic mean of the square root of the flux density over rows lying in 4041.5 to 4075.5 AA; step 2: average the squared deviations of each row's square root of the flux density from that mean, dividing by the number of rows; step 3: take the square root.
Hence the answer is 0.080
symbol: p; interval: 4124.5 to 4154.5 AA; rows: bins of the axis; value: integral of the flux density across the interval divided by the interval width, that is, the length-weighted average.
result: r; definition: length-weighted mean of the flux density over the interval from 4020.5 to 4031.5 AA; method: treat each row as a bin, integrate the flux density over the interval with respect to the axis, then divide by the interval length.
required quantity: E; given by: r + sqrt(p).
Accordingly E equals 27.2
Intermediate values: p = 22.2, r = 22.5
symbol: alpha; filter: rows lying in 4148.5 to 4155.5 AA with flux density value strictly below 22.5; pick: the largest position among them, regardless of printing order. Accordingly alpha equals 4155 AA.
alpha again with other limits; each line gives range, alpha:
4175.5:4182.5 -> 4182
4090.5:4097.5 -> 4097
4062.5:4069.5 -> 4064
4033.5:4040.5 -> 4034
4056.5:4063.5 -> 4063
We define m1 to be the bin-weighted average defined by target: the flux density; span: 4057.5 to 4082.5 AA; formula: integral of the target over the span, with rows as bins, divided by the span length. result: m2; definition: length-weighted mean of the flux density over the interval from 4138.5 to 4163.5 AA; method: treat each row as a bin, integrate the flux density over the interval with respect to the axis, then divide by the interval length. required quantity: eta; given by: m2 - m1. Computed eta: -0.5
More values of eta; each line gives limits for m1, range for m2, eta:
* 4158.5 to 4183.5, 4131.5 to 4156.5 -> -0.7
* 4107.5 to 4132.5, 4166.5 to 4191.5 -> -1.0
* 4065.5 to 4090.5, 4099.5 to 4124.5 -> -1.0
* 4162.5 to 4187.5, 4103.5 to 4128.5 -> 0.7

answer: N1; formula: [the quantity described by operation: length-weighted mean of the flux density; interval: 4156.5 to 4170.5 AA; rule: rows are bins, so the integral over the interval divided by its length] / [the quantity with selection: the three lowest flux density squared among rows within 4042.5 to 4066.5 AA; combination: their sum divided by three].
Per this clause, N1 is 0.0496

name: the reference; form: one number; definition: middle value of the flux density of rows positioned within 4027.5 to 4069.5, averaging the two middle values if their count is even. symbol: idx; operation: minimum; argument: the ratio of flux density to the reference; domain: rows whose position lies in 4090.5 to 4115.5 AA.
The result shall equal 0.88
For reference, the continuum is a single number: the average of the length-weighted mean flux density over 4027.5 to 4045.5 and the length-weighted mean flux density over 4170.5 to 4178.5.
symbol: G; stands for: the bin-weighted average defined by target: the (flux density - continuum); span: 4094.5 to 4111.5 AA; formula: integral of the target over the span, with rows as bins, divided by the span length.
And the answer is -0.8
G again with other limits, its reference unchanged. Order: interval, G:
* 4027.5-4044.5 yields 0.4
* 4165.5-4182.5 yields -0.2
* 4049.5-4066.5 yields 0.5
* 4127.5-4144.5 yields -0.2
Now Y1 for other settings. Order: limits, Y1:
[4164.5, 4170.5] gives 0.025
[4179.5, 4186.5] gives 0.045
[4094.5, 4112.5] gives 0.132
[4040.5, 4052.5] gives 0.062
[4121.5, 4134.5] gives 0.072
